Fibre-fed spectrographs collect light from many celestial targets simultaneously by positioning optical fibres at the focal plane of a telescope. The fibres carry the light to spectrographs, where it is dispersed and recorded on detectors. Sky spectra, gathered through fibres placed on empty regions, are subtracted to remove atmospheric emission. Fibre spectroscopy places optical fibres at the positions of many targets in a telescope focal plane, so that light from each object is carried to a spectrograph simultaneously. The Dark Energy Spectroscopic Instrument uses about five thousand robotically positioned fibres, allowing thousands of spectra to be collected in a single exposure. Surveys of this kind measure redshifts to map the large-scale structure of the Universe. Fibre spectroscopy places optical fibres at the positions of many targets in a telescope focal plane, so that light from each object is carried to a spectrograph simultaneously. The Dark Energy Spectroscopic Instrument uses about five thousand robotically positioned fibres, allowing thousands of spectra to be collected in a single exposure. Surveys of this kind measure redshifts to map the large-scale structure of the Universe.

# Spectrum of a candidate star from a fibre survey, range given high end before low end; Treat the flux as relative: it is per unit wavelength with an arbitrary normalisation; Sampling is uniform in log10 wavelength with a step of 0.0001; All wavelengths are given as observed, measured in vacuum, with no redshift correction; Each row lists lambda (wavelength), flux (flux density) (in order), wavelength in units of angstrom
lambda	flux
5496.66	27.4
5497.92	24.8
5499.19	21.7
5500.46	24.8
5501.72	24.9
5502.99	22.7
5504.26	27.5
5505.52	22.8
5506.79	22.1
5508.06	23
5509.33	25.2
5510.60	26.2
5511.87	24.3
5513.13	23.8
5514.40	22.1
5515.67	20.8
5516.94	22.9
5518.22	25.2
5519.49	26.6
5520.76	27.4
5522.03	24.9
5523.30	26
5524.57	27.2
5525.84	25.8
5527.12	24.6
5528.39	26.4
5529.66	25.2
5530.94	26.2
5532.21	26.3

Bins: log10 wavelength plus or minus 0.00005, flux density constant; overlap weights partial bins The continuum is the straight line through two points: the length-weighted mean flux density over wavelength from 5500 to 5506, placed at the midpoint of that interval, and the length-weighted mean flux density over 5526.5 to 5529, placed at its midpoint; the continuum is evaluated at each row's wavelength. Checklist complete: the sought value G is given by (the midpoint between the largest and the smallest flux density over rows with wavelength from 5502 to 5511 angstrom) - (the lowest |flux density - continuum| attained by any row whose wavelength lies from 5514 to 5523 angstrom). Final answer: 24.77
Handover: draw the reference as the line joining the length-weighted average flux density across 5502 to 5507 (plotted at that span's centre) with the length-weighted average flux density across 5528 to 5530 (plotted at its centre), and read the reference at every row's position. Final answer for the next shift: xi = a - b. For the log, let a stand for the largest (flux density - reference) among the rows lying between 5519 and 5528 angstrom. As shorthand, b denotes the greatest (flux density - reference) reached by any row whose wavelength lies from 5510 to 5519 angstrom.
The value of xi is 0.4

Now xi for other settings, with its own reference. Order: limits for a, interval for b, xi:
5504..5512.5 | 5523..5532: 1.8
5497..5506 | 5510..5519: 1.8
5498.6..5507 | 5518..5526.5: 1.4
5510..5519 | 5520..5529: -0.4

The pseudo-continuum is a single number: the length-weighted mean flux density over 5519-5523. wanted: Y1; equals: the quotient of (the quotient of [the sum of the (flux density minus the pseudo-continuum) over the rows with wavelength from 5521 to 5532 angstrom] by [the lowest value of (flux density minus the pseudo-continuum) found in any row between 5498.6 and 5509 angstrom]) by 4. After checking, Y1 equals 0.22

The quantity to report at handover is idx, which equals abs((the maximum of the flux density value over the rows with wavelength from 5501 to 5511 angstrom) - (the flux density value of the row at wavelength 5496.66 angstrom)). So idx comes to 0.1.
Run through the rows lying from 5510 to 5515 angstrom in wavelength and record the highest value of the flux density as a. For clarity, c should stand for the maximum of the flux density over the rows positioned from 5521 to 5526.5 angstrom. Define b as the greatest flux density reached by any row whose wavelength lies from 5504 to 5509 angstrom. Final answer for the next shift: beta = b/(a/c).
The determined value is 28.5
